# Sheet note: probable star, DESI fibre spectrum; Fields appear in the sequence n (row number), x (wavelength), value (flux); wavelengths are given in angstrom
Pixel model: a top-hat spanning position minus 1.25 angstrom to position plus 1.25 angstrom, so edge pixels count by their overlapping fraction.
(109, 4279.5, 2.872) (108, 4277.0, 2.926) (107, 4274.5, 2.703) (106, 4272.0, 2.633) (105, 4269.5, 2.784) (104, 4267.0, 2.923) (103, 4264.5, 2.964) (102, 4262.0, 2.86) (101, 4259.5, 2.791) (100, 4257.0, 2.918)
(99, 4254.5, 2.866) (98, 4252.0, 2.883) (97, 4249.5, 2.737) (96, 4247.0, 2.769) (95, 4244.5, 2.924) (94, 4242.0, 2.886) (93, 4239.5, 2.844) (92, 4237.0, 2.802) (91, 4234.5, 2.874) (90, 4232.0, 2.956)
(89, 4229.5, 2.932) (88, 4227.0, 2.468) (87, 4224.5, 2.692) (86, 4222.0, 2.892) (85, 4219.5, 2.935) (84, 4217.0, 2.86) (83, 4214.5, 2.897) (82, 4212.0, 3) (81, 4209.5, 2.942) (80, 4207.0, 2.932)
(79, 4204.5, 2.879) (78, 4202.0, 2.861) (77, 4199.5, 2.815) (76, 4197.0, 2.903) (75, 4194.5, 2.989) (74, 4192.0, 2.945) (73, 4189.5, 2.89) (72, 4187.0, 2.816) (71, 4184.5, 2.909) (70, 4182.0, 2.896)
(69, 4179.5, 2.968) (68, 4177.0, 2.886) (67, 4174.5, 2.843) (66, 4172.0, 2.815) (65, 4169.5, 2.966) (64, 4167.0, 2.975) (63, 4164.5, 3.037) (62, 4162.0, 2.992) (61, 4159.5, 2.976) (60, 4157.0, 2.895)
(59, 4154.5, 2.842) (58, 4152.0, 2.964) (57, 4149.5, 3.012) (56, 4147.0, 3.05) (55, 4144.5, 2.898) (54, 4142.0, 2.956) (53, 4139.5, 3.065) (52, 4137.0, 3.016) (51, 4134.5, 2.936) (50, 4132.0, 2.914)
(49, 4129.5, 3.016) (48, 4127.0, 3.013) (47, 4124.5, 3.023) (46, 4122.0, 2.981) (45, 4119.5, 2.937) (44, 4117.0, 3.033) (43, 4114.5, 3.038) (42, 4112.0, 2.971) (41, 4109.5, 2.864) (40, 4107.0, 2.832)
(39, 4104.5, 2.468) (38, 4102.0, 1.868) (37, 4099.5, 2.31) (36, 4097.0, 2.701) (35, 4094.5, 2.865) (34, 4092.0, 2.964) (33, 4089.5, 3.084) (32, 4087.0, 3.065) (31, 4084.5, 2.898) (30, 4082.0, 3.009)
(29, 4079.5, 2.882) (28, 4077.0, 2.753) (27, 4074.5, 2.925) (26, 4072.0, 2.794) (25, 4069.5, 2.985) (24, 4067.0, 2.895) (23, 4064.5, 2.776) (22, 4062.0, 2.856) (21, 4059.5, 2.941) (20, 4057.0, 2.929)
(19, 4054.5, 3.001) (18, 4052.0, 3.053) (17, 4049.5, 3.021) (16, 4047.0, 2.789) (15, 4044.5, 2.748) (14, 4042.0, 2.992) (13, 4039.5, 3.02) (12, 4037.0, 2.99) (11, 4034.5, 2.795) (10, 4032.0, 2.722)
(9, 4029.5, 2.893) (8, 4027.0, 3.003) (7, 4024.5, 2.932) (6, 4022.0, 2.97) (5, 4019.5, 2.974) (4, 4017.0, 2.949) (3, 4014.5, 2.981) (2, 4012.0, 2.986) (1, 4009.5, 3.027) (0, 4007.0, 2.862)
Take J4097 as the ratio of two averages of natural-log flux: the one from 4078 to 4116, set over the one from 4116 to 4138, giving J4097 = 0.93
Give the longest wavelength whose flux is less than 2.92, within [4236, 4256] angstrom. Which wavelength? 4254.5 angstrom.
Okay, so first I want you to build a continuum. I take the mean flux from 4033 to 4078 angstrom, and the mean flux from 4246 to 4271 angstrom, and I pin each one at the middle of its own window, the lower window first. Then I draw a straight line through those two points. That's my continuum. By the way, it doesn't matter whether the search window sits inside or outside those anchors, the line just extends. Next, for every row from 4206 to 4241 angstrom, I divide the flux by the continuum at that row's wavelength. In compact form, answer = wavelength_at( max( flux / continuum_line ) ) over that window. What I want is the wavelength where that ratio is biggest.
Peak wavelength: 4212.0 angstrom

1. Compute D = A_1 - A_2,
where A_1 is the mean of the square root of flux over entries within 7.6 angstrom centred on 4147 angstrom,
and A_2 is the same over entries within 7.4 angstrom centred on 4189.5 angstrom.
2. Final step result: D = 0.03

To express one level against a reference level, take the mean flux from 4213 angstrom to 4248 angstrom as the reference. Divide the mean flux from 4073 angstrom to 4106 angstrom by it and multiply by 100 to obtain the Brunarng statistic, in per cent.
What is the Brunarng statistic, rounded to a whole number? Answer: 97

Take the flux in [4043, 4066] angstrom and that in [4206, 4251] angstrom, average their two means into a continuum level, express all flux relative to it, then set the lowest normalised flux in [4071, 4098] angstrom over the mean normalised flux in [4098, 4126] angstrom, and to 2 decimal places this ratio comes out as 0.98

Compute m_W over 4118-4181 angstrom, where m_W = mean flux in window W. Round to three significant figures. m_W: 2.96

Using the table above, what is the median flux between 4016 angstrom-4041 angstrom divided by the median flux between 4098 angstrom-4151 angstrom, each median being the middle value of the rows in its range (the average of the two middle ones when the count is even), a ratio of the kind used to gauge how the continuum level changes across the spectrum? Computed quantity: 0.996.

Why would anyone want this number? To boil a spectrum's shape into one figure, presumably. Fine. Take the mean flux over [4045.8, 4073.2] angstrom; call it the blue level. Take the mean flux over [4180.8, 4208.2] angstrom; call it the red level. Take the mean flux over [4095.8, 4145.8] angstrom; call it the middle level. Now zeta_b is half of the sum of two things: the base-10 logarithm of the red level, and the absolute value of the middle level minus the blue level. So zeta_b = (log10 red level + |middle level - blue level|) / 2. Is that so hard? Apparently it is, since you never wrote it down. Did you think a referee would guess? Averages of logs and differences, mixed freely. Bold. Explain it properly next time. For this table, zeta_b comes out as 0.27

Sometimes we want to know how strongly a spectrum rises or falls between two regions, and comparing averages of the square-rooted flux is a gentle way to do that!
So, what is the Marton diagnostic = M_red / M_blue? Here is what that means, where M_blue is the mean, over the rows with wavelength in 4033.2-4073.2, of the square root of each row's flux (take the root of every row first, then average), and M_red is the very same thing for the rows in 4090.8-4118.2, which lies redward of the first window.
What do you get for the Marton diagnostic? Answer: 0.964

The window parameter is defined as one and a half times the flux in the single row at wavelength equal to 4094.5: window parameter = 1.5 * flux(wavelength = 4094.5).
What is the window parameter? 4.30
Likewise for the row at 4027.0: 4.50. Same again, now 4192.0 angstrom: 4.42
